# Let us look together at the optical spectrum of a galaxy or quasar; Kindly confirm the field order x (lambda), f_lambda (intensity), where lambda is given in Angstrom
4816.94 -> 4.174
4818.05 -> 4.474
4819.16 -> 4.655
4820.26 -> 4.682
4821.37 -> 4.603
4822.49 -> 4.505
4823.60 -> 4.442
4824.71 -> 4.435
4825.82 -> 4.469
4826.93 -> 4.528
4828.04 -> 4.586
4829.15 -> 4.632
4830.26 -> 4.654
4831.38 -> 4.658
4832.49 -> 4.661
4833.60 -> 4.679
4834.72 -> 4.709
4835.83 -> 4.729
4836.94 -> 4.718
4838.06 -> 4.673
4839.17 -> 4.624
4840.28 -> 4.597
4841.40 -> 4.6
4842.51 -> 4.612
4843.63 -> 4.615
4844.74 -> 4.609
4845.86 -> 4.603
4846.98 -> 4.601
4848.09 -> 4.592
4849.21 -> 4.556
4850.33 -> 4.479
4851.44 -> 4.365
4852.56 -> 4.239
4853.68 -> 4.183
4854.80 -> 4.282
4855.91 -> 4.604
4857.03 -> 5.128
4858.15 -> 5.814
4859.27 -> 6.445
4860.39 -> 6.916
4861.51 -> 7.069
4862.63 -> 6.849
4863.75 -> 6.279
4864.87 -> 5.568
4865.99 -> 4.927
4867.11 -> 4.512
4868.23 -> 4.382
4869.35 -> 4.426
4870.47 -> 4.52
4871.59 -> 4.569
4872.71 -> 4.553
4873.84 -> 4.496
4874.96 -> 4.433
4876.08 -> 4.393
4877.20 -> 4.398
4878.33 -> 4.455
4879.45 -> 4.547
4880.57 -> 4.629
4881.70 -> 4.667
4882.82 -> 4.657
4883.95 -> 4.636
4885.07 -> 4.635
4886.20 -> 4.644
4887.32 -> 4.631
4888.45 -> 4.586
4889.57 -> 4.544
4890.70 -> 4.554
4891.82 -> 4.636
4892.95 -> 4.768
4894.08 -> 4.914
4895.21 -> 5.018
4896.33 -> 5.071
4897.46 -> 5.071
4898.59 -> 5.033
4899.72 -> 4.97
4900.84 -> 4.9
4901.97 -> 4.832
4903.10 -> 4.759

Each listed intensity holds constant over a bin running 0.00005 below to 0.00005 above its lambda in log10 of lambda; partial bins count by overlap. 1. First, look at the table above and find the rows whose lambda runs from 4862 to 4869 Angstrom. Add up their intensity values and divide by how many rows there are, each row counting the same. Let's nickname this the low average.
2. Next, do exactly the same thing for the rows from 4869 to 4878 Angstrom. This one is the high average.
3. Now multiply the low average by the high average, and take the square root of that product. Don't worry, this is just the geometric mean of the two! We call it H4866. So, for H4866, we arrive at 4.92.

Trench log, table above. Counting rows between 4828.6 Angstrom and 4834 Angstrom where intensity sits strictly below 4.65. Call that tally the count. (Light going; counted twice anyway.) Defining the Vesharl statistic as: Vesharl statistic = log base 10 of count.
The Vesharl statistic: 0.0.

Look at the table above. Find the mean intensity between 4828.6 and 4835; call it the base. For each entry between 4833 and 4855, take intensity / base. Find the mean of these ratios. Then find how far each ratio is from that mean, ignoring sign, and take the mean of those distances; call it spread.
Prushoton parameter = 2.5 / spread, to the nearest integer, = 96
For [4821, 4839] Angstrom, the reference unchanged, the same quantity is 140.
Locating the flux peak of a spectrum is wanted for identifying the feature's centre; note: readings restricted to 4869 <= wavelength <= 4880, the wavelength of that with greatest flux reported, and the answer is 4871.59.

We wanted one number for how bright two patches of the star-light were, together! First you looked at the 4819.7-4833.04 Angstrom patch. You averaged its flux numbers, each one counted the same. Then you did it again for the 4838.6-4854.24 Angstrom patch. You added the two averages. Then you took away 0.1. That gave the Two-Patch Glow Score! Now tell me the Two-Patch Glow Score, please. 8.99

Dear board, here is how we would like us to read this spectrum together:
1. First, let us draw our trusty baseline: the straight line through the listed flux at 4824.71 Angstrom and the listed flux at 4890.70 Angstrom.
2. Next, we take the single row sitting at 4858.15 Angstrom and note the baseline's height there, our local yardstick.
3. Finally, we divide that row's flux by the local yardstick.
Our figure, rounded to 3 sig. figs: 1.29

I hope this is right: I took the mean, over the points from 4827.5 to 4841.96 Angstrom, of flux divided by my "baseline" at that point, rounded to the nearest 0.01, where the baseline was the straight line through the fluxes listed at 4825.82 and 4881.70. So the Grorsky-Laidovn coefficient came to 1.03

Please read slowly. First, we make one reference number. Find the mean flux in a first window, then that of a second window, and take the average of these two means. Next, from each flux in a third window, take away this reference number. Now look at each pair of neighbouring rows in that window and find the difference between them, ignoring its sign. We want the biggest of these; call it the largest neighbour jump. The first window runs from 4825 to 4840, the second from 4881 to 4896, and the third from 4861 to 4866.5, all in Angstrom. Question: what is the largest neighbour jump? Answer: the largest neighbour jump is 0.71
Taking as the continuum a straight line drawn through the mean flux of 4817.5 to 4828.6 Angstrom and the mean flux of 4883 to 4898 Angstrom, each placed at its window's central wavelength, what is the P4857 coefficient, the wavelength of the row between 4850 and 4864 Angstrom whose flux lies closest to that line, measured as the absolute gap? 4855.91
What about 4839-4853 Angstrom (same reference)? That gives 4844.74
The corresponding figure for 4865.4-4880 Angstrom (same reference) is 4871.59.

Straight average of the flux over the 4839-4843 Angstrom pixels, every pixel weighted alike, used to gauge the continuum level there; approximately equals 4.61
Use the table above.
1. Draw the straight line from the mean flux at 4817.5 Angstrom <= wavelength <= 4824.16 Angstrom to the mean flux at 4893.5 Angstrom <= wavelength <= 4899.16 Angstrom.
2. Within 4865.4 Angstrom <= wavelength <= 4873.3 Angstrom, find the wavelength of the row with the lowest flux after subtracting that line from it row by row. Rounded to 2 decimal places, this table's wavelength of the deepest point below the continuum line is 4868.23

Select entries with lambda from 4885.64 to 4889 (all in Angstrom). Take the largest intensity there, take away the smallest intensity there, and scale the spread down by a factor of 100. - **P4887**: 0.0006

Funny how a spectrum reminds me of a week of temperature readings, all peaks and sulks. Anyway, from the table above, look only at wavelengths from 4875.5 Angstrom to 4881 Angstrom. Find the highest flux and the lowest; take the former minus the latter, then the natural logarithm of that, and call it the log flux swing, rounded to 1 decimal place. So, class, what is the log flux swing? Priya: -1.4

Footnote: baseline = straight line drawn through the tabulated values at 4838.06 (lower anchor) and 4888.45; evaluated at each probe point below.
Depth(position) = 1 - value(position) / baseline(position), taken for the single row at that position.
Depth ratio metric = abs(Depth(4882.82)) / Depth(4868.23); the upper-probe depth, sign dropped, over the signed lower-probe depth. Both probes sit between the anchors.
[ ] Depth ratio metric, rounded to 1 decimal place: 0.3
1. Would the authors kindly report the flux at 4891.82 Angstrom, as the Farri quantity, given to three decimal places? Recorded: 4.636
